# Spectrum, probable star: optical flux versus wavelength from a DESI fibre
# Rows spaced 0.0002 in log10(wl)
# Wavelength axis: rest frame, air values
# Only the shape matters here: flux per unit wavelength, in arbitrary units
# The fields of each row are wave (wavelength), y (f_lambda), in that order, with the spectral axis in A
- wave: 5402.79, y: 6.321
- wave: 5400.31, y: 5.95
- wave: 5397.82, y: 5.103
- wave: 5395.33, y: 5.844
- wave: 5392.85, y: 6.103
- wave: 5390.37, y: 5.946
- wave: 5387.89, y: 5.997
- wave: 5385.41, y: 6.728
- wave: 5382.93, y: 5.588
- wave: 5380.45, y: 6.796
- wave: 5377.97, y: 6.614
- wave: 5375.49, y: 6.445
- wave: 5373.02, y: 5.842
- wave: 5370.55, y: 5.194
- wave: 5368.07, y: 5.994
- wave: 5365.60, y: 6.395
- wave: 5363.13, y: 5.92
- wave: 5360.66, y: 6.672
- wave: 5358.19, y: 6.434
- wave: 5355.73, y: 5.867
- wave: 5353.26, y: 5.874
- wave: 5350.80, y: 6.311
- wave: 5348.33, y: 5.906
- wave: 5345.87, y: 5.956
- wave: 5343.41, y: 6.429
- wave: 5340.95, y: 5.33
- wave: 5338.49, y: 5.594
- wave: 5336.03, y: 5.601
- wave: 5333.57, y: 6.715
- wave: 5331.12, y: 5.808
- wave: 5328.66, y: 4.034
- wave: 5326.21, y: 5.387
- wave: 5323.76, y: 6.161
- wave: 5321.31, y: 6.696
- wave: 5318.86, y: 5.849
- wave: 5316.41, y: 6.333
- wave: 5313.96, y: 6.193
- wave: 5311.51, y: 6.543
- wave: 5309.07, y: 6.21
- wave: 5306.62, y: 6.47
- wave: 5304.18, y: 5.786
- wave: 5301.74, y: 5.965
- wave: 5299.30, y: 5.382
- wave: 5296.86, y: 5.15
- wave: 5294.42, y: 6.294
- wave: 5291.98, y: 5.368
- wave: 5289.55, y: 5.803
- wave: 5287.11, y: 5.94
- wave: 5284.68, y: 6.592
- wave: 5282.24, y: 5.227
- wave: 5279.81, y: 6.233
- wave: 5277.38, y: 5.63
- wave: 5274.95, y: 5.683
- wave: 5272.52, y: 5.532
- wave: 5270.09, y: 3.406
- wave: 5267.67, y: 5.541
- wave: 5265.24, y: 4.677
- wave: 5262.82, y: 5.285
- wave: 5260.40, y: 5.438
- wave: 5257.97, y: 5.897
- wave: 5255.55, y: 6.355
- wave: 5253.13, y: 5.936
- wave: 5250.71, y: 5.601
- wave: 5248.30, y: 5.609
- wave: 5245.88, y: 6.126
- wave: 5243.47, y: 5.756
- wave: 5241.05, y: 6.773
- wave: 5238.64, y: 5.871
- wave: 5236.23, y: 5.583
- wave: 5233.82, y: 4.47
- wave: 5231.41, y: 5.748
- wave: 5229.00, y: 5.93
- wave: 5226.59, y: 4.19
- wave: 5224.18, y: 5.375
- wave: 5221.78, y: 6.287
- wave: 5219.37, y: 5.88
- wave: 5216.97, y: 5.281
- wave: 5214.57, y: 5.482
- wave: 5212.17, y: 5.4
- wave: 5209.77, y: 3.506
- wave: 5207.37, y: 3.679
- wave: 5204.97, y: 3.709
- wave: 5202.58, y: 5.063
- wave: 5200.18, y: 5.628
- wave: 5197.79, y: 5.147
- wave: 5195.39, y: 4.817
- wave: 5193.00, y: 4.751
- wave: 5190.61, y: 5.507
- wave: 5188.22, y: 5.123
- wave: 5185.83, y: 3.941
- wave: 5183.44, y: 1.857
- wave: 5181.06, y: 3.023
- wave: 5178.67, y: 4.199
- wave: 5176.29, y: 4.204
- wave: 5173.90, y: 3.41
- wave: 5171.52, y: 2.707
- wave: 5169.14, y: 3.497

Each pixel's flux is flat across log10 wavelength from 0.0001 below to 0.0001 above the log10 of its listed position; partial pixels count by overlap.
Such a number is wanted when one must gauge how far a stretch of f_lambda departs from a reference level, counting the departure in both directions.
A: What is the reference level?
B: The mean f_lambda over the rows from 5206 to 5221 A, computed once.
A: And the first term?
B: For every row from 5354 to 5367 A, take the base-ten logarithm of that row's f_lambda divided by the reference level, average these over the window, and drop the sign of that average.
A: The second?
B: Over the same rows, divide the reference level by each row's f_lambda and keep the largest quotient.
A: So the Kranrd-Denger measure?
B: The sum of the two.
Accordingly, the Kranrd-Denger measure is 0.94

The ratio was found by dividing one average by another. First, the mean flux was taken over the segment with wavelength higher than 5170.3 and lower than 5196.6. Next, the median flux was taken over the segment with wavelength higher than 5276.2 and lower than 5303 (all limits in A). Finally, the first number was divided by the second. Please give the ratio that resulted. 0.68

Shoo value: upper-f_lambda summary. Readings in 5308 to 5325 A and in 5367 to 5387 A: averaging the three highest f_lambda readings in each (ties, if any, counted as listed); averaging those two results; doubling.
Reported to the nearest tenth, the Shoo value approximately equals 13.2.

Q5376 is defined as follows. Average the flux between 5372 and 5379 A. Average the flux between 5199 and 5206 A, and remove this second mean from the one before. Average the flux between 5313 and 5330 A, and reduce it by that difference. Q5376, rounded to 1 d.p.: 4.3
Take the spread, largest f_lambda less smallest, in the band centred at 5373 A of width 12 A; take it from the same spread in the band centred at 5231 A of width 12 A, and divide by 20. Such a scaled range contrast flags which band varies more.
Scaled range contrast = 0.02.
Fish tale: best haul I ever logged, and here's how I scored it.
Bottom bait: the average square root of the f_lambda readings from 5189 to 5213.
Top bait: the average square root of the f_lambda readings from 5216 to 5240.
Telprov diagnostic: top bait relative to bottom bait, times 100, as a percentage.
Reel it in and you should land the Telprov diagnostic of 108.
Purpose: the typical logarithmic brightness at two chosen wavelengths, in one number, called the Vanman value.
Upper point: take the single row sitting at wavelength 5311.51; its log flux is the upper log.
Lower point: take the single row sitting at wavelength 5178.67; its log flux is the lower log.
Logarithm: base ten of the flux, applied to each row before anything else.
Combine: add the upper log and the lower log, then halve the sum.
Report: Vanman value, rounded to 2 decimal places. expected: 0.72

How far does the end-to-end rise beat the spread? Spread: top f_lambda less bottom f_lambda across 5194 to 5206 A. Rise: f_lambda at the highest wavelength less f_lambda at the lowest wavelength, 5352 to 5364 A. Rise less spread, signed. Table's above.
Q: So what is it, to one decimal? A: -1.9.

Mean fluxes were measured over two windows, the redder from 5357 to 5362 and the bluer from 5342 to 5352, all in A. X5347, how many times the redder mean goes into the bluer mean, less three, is -2.06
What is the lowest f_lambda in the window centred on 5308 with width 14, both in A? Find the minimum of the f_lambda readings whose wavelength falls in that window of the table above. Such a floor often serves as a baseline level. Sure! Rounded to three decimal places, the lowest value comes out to 5.786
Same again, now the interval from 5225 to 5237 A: 4.190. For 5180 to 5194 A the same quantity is 1.857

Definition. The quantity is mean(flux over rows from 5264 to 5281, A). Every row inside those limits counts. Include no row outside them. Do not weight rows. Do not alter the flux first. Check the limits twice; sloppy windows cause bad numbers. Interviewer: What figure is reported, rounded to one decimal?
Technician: 5.2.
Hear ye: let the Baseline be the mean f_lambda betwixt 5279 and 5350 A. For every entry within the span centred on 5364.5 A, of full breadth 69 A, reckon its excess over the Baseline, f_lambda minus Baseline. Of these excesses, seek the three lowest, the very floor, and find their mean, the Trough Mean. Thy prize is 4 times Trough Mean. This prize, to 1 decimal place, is -2.7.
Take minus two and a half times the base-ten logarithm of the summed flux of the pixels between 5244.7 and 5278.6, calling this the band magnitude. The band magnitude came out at -4.71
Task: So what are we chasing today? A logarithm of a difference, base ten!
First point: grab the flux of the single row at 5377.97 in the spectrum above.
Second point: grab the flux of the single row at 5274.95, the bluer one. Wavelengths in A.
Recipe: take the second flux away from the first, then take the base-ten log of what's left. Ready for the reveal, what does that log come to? 0.0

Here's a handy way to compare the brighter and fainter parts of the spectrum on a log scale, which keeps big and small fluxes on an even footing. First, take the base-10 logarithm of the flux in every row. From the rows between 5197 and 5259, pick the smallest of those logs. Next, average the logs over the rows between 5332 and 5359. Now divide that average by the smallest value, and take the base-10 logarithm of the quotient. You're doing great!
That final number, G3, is 0.154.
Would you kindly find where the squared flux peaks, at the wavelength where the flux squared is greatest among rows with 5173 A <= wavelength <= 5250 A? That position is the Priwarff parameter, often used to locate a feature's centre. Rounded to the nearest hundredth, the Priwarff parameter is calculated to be 5241.05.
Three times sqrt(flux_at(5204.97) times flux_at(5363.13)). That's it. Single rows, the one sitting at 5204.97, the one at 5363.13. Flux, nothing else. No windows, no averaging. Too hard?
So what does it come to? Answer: 14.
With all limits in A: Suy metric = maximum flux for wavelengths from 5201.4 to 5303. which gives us 6.773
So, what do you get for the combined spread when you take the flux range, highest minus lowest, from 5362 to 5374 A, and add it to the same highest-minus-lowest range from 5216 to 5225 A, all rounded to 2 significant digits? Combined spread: 2.2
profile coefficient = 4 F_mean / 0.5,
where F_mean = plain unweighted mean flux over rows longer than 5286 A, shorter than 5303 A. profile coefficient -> 46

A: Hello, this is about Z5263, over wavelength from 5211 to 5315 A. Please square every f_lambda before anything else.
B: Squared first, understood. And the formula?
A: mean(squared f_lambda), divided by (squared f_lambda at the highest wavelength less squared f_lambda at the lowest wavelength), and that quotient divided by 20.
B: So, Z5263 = 0.2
